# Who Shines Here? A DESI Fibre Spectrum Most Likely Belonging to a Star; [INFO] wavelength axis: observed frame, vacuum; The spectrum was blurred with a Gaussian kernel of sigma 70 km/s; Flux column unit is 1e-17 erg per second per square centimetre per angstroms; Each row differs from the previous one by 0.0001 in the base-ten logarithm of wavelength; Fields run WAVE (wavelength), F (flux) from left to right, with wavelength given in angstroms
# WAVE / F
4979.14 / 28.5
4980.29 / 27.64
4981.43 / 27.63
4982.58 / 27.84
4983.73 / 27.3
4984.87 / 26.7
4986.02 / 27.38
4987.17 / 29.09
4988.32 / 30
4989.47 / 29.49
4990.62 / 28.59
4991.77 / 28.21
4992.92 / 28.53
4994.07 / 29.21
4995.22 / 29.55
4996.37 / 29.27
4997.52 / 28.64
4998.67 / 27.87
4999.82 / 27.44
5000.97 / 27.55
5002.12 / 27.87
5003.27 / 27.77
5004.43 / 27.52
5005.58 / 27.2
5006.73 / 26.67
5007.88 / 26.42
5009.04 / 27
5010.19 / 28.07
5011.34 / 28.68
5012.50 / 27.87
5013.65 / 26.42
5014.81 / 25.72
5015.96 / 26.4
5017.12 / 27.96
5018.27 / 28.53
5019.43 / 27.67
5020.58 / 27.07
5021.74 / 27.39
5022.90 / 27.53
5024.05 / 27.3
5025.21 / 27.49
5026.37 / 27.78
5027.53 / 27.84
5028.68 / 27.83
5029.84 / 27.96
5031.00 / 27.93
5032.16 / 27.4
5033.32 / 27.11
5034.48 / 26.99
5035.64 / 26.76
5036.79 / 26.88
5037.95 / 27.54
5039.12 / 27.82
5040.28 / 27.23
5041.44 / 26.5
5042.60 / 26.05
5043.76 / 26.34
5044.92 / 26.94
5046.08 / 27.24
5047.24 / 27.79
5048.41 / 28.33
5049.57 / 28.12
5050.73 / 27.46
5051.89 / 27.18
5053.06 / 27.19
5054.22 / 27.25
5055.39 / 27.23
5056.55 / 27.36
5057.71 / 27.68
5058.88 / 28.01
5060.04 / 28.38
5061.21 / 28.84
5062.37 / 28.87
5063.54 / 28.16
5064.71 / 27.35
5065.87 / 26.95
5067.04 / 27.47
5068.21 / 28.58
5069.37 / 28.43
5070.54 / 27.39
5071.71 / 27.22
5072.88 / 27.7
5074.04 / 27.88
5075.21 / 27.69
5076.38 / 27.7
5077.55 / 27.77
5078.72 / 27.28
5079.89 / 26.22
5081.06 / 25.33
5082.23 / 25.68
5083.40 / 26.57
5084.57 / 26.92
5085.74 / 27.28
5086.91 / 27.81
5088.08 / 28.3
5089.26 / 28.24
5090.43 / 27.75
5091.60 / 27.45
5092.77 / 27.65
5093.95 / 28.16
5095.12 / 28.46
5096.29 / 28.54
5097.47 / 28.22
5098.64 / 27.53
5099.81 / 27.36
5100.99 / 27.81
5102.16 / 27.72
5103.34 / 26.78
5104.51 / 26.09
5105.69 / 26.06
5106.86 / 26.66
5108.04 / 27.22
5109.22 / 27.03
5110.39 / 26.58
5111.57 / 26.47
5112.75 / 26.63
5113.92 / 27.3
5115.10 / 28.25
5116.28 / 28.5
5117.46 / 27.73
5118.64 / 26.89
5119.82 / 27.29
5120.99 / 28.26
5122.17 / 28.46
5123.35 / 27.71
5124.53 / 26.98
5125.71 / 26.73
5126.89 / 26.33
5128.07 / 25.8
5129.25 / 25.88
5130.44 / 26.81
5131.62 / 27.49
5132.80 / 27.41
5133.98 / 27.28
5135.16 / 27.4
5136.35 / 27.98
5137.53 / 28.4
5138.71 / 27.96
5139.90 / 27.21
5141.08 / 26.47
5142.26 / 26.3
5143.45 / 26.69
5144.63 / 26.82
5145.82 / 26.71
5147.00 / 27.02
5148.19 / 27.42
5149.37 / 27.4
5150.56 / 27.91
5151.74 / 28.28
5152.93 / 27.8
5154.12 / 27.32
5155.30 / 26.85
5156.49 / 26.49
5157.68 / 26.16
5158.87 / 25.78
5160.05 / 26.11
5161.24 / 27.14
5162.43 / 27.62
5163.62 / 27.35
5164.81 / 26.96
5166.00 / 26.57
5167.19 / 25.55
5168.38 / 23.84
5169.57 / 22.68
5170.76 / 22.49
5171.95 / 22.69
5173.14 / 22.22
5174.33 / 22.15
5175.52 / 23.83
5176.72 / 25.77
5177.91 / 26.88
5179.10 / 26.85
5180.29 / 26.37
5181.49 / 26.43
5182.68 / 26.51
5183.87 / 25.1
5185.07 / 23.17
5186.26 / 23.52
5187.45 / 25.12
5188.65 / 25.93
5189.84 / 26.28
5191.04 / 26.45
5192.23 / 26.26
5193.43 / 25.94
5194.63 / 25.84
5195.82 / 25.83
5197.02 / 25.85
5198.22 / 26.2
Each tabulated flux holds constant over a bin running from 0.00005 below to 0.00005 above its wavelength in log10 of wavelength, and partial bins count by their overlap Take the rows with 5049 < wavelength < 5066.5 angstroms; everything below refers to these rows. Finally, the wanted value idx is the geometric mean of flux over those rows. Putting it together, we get 27.7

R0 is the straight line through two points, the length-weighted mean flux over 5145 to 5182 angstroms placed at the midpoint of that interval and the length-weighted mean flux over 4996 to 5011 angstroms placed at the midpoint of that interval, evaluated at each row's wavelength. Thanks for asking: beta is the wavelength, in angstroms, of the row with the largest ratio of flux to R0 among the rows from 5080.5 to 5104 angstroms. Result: 5096.29 angstroms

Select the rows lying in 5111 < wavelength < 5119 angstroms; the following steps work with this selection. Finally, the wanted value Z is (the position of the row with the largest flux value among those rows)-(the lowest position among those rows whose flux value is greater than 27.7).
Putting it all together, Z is 1.2 angstroms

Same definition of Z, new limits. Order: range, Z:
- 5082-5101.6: 9.4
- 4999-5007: 0.0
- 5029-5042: 0.0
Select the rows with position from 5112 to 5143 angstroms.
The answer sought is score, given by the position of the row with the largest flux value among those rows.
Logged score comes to 5116.28 angstroms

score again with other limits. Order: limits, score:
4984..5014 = 4988.32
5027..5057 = 5048.41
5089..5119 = 5096.29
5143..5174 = 5151.74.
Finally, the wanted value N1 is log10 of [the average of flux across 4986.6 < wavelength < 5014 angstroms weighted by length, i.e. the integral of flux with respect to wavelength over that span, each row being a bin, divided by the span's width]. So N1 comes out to 1.45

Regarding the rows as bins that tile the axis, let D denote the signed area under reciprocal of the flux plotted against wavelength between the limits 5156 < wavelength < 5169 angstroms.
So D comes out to 0.495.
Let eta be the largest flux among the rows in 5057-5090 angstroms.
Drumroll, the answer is 28.87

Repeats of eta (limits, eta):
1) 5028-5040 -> 27.96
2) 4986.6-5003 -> 30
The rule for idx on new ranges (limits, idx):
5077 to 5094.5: 27.2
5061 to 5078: 27.9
